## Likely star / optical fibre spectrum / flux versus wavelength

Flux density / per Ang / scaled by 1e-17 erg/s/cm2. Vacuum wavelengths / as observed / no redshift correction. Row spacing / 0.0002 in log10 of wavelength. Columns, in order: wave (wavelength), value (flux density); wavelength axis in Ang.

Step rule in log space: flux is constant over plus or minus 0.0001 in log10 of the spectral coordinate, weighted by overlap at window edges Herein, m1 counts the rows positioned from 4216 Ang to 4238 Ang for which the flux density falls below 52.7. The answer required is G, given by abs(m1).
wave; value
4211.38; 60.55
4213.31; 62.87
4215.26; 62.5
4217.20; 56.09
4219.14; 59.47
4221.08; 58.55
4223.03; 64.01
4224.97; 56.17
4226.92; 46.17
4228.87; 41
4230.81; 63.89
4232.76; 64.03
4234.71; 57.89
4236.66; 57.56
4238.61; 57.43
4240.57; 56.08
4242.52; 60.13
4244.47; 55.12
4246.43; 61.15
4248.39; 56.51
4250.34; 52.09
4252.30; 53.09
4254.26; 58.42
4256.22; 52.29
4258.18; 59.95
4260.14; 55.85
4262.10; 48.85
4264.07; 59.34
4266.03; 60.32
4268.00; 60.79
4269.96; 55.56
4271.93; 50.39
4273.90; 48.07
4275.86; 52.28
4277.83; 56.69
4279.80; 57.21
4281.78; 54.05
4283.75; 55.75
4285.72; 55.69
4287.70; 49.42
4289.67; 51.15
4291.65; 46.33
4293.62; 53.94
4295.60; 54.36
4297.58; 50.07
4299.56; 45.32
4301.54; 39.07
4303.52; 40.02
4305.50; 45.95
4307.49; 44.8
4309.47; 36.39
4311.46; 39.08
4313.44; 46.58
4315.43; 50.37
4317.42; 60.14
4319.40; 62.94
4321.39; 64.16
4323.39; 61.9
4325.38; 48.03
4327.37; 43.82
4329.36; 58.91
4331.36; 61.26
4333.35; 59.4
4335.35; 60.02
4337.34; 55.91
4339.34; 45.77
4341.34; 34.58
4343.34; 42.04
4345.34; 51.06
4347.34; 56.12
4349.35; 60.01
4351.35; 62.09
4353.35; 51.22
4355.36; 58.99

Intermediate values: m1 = 2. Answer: 2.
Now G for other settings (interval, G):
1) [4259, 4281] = 4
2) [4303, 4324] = 7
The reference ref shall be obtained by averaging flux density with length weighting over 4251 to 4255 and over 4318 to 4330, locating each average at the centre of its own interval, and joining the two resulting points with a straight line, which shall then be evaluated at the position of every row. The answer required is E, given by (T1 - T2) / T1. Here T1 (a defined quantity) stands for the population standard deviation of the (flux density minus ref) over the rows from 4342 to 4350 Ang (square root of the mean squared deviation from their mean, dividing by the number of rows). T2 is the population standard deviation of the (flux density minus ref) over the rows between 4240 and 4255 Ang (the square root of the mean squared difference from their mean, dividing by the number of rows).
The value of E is 0.5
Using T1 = 6.7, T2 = 3.0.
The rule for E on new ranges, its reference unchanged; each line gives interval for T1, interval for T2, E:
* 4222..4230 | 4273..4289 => 0.6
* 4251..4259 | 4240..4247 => 0.2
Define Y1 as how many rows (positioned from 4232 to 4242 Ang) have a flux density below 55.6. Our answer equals 0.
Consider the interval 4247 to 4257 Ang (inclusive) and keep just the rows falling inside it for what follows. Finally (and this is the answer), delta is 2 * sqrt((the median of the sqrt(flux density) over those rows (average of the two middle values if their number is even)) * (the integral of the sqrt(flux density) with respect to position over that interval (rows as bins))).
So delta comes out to 46.4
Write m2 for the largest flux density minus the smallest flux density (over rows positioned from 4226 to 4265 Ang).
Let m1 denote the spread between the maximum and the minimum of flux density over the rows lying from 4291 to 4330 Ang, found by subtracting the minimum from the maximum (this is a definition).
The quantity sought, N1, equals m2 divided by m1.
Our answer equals 0.8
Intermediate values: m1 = 28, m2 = 23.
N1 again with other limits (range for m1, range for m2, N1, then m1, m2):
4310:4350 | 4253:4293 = 0.5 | 30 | 14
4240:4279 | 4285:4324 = 2.1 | 13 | 28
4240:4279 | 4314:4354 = 2.3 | 13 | 30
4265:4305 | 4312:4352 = 1.4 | 22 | 30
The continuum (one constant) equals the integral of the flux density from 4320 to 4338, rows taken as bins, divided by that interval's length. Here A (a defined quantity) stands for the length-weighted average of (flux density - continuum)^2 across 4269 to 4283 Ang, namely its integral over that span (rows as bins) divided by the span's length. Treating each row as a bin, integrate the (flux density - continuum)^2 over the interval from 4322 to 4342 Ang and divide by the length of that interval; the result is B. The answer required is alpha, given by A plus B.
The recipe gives 112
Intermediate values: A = 23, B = 88.2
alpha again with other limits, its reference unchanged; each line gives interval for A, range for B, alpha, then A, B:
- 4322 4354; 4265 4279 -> 106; 81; 25.2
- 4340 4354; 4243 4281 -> 142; 123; 18.4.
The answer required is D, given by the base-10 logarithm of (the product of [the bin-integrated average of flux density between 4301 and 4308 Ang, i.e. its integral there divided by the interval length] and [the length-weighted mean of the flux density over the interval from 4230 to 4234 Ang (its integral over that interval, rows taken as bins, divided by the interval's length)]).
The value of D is 3.43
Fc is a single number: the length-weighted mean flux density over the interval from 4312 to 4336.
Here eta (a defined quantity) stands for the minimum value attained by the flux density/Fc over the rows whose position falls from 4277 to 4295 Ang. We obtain 0.83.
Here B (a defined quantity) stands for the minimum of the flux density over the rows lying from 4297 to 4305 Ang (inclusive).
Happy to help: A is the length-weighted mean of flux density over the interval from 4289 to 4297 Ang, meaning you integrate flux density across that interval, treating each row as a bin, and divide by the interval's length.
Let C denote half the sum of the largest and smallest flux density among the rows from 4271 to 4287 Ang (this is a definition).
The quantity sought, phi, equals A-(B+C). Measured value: -40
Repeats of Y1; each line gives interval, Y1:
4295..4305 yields 5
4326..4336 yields 1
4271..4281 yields 3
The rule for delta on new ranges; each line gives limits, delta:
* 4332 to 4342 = 46.4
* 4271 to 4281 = 45.9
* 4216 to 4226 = 48.5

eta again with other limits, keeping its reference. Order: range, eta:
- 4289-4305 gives 0.70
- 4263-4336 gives 0.65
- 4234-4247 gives 0.98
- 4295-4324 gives 0.65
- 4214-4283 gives 0.73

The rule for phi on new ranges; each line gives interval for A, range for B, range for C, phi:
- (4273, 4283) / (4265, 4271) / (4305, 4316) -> -45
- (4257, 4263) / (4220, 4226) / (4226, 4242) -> -54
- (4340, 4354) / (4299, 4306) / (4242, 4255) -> -45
